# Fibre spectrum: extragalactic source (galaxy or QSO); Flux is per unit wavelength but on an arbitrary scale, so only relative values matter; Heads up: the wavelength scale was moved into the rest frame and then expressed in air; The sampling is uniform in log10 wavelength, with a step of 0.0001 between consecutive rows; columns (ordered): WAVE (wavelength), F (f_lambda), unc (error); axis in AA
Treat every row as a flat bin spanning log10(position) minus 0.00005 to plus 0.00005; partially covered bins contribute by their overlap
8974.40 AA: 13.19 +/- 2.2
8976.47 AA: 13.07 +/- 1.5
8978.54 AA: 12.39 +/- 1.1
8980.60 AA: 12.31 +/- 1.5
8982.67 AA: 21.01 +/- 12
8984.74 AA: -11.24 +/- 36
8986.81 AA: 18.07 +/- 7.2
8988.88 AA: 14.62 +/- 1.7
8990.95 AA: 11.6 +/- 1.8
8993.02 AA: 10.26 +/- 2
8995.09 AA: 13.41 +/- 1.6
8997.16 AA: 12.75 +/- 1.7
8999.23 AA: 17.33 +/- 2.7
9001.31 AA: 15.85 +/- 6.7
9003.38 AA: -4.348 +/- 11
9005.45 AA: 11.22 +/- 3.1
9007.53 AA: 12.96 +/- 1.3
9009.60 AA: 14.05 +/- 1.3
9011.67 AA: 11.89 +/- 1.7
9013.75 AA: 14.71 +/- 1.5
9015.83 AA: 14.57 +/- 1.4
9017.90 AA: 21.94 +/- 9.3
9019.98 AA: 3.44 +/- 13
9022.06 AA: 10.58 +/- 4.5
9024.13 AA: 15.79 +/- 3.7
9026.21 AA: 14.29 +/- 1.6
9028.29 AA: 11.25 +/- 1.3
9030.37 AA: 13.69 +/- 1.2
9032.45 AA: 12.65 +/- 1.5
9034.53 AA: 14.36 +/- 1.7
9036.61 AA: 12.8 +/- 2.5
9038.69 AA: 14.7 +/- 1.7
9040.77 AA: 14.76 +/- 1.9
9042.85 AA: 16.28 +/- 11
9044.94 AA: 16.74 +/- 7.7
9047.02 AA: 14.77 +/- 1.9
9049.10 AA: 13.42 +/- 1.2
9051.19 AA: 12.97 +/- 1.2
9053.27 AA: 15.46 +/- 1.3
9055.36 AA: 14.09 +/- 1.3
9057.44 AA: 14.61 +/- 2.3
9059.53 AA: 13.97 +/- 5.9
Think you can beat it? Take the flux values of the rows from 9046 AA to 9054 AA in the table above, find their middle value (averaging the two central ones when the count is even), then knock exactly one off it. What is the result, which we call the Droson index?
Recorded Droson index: 13.1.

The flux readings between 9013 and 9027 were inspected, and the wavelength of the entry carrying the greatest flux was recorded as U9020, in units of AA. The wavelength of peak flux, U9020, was 9017.90 AA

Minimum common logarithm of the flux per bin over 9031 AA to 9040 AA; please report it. 1.10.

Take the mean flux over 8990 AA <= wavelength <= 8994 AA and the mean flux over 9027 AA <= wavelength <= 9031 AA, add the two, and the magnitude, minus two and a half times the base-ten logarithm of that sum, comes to -3.42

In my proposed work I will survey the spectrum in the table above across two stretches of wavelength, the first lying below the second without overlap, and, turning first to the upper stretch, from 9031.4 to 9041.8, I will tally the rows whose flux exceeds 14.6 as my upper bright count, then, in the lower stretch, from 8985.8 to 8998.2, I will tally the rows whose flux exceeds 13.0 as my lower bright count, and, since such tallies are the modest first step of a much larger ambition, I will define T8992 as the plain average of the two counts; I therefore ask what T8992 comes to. 2.5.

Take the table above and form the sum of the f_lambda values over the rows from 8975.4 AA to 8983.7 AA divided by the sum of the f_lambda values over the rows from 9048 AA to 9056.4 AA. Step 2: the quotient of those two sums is 1.05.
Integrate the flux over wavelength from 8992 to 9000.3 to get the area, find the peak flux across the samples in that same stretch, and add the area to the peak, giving 129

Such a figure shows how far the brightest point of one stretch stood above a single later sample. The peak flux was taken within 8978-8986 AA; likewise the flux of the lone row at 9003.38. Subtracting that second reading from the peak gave 25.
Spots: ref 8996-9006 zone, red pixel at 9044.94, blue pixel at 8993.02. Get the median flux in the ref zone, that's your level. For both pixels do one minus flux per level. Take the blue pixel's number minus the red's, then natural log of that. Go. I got -0.68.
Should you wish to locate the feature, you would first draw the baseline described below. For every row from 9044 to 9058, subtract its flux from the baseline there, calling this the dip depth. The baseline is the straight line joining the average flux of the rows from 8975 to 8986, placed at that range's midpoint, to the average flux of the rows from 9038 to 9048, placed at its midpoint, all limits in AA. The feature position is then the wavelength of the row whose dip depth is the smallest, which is 9044.94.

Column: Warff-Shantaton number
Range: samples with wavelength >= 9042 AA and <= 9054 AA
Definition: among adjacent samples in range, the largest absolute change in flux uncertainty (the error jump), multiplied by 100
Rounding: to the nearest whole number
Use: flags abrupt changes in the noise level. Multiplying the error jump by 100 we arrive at 580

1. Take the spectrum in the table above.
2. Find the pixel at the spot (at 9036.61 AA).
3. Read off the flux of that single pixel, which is 12.8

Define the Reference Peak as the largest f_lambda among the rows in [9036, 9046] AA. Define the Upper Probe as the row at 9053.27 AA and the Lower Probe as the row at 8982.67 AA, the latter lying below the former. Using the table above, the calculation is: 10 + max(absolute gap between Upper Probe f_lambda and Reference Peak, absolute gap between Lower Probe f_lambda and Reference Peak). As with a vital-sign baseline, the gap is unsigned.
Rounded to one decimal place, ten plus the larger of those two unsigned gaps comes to 14.3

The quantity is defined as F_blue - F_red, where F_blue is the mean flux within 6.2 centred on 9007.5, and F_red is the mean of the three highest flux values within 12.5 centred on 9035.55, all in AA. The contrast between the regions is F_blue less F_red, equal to -1.9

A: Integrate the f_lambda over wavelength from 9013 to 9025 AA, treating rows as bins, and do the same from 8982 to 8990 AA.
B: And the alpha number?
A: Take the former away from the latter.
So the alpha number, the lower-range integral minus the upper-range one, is -80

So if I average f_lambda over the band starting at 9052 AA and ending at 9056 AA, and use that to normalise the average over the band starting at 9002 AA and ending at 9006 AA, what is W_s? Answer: 0.2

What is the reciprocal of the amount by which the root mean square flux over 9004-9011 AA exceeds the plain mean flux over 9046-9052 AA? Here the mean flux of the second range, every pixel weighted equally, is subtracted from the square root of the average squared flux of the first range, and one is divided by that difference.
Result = -1.1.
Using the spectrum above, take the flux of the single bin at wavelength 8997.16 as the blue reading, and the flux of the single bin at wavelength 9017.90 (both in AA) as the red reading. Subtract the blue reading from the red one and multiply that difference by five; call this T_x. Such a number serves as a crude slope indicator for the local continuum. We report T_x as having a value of 46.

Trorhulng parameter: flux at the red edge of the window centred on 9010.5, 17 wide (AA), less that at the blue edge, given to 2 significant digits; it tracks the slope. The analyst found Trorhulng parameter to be 26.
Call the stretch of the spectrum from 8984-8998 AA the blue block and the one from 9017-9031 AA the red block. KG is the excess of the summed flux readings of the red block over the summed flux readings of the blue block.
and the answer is 22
